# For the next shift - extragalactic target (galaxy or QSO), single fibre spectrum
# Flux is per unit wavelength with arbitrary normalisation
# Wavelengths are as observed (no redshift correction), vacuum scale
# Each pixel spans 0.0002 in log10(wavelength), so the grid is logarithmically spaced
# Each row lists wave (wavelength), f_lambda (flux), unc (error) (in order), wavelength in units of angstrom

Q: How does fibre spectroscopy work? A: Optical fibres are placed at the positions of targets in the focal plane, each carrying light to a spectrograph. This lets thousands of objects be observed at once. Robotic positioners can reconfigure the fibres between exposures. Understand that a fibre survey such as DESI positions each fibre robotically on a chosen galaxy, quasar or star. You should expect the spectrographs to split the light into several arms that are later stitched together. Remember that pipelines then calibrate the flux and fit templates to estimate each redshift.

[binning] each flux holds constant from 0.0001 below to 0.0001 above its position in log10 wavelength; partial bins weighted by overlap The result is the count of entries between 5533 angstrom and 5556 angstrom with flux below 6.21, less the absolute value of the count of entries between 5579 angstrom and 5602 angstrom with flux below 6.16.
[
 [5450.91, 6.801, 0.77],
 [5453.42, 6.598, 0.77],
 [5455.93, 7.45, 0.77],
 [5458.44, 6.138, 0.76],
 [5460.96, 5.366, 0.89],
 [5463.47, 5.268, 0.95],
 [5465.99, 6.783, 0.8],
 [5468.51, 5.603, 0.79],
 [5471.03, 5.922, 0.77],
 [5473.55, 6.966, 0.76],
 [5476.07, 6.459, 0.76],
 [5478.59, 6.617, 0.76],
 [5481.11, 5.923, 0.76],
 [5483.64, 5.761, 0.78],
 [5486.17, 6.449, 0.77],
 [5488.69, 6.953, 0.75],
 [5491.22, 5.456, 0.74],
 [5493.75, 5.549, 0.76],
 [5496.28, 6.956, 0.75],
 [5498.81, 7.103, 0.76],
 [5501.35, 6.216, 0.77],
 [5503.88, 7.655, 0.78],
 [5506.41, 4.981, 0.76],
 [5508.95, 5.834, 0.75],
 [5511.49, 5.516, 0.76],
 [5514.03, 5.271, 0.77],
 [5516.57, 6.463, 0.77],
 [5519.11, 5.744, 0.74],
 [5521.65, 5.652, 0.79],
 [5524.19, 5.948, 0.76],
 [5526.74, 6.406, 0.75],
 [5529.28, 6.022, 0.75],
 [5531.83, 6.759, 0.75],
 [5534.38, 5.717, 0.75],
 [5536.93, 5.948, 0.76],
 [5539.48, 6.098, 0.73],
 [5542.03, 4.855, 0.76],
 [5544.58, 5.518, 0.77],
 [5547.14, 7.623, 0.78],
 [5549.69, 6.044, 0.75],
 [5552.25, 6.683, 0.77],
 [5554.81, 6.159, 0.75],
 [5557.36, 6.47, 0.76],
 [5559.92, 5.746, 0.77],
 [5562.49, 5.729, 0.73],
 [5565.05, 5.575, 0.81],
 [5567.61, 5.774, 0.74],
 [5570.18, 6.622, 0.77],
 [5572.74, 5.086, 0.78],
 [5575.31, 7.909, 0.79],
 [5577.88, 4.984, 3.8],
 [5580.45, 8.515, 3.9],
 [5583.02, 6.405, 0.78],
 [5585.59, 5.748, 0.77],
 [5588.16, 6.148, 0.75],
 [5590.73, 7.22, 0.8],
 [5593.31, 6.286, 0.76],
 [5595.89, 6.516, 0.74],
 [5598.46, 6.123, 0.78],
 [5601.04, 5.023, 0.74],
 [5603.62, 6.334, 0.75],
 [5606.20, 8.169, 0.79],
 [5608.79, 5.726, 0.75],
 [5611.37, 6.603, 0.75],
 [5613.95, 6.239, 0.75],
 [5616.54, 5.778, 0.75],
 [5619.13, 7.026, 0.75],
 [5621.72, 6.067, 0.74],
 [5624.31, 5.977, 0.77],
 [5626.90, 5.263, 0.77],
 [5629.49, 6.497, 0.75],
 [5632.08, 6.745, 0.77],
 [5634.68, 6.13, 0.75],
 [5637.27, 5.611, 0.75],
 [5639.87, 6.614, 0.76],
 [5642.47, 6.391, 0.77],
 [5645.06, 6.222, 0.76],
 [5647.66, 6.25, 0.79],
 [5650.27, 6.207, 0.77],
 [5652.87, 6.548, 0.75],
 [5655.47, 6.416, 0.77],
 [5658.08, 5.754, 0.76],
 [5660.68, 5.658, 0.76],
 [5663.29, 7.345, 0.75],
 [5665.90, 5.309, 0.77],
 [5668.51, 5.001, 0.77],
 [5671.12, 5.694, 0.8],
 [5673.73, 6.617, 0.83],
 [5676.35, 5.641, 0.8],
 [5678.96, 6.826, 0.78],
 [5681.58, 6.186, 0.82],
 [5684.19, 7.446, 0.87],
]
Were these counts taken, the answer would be 3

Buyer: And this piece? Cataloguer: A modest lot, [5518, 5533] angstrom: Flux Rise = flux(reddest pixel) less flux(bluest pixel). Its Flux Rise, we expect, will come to 1.0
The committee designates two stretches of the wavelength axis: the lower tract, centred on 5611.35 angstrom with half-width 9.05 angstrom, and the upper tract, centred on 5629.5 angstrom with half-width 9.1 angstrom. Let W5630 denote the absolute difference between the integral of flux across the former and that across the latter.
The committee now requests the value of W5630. 9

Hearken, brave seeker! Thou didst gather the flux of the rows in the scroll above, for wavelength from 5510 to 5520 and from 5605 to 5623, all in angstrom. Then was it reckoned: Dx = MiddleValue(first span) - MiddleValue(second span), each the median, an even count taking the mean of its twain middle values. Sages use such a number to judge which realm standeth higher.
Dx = -0.61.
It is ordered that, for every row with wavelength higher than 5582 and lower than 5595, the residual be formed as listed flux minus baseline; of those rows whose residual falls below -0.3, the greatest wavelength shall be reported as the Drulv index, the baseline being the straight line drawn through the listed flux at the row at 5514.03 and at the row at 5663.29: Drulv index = 5585.59 angstrom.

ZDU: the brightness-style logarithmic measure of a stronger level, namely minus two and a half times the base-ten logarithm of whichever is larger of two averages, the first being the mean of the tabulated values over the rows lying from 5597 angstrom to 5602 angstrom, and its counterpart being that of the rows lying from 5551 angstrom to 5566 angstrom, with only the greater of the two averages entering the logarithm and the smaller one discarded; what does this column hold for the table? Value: -1.96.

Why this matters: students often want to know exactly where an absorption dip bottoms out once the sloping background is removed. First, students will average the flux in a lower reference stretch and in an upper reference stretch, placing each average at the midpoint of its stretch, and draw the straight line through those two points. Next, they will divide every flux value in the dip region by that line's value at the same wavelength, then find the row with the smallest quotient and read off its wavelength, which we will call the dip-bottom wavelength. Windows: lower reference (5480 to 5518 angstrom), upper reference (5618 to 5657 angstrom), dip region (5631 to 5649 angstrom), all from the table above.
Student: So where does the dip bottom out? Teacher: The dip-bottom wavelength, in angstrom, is 5637.27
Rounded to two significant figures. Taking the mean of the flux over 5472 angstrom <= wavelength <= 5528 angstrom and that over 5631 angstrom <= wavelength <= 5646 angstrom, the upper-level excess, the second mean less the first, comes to 0.11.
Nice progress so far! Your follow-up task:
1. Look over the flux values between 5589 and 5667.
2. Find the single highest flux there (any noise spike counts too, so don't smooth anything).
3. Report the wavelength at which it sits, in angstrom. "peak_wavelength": 5606.20 angstrom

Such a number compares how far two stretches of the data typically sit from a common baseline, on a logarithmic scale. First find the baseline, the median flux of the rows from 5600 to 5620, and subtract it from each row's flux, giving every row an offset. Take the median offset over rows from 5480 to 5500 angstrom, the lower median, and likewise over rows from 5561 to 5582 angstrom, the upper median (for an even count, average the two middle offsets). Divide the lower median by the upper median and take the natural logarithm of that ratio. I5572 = -1.7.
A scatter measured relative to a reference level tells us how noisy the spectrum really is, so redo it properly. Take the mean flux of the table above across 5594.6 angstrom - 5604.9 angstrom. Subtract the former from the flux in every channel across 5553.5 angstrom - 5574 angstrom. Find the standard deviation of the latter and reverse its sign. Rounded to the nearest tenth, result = -0.5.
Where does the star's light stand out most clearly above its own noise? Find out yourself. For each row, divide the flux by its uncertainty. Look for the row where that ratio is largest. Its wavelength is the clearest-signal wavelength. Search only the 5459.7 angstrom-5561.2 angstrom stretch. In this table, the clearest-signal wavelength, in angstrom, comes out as 5503.88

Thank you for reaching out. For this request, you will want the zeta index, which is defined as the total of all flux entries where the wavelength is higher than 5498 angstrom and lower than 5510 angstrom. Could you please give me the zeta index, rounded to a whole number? 32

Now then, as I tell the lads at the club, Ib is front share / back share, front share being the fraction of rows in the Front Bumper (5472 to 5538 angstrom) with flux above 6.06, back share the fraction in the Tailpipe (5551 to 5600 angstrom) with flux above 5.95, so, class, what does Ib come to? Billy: 0.73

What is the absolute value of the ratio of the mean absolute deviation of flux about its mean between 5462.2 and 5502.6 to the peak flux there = 0.076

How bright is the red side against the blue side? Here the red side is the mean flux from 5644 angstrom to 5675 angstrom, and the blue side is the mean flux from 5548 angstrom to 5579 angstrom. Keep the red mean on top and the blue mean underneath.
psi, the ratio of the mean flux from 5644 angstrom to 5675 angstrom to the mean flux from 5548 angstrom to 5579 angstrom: 1.00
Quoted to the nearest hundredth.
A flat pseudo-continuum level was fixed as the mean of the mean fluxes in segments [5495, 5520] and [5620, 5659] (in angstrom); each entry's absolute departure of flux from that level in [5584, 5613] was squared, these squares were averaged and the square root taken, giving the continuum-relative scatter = 0.80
